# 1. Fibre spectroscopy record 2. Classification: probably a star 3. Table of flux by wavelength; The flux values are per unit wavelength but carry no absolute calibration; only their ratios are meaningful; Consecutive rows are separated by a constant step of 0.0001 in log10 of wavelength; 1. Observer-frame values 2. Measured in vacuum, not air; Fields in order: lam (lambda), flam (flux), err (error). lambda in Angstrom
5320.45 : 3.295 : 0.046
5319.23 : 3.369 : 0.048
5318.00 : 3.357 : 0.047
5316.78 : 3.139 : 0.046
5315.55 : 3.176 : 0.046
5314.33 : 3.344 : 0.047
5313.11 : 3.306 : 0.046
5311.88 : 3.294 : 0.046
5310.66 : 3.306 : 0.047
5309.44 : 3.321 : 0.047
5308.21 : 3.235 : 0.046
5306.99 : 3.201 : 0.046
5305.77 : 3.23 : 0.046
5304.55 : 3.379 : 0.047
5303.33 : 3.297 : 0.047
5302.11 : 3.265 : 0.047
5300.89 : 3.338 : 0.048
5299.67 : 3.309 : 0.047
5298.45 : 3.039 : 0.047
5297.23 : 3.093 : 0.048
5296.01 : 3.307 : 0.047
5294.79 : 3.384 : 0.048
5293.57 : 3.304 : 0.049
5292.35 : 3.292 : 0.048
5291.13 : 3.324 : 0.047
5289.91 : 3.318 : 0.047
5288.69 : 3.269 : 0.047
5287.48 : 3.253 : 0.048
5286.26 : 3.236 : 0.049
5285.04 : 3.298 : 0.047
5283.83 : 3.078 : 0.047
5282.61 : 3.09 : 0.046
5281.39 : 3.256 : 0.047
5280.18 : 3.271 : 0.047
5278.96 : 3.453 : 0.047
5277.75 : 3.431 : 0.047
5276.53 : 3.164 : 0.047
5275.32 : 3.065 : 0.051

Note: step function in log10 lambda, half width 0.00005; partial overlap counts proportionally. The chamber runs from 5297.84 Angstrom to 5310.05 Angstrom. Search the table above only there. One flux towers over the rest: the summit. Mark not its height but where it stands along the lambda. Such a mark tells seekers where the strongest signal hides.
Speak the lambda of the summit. 5304.55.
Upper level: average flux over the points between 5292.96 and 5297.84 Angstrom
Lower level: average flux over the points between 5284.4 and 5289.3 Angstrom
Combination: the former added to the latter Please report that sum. 6.54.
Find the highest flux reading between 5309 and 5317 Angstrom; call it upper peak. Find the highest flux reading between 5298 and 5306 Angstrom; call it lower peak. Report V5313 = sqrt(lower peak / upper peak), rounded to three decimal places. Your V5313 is 1.005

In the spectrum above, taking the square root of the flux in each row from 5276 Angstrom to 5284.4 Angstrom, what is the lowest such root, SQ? 1.75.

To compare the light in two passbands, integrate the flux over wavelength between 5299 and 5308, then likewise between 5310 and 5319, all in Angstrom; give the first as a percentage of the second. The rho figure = 100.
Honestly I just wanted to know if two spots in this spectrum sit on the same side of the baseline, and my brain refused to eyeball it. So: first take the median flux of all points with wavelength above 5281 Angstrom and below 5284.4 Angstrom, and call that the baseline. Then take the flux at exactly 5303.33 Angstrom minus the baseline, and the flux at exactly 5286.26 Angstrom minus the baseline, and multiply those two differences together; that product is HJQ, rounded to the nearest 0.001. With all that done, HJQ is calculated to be 0.030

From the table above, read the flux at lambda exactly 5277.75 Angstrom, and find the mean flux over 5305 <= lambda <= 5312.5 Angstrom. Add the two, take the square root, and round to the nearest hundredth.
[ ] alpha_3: 2.59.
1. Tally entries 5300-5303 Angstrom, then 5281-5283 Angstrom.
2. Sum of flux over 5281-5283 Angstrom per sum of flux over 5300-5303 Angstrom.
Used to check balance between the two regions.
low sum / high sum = 0.96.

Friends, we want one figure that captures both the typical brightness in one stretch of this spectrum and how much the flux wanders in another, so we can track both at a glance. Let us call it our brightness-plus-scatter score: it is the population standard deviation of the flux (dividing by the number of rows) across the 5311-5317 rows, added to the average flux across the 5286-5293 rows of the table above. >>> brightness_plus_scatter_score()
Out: 3.36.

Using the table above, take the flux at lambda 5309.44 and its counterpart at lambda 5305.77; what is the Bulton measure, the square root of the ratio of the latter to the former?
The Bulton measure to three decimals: 0.986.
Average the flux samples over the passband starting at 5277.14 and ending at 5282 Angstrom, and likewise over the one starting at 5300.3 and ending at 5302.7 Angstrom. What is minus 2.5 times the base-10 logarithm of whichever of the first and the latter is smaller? -1.30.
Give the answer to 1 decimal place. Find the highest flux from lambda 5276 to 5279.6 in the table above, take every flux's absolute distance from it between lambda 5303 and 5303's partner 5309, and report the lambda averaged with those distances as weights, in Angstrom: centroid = 5306.2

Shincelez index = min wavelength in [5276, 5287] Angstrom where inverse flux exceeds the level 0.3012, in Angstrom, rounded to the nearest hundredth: 5276.53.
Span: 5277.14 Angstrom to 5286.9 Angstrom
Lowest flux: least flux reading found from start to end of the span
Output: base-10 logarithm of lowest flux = 0.488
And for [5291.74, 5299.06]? 0.483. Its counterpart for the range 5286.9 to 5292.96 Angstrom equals 0.512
